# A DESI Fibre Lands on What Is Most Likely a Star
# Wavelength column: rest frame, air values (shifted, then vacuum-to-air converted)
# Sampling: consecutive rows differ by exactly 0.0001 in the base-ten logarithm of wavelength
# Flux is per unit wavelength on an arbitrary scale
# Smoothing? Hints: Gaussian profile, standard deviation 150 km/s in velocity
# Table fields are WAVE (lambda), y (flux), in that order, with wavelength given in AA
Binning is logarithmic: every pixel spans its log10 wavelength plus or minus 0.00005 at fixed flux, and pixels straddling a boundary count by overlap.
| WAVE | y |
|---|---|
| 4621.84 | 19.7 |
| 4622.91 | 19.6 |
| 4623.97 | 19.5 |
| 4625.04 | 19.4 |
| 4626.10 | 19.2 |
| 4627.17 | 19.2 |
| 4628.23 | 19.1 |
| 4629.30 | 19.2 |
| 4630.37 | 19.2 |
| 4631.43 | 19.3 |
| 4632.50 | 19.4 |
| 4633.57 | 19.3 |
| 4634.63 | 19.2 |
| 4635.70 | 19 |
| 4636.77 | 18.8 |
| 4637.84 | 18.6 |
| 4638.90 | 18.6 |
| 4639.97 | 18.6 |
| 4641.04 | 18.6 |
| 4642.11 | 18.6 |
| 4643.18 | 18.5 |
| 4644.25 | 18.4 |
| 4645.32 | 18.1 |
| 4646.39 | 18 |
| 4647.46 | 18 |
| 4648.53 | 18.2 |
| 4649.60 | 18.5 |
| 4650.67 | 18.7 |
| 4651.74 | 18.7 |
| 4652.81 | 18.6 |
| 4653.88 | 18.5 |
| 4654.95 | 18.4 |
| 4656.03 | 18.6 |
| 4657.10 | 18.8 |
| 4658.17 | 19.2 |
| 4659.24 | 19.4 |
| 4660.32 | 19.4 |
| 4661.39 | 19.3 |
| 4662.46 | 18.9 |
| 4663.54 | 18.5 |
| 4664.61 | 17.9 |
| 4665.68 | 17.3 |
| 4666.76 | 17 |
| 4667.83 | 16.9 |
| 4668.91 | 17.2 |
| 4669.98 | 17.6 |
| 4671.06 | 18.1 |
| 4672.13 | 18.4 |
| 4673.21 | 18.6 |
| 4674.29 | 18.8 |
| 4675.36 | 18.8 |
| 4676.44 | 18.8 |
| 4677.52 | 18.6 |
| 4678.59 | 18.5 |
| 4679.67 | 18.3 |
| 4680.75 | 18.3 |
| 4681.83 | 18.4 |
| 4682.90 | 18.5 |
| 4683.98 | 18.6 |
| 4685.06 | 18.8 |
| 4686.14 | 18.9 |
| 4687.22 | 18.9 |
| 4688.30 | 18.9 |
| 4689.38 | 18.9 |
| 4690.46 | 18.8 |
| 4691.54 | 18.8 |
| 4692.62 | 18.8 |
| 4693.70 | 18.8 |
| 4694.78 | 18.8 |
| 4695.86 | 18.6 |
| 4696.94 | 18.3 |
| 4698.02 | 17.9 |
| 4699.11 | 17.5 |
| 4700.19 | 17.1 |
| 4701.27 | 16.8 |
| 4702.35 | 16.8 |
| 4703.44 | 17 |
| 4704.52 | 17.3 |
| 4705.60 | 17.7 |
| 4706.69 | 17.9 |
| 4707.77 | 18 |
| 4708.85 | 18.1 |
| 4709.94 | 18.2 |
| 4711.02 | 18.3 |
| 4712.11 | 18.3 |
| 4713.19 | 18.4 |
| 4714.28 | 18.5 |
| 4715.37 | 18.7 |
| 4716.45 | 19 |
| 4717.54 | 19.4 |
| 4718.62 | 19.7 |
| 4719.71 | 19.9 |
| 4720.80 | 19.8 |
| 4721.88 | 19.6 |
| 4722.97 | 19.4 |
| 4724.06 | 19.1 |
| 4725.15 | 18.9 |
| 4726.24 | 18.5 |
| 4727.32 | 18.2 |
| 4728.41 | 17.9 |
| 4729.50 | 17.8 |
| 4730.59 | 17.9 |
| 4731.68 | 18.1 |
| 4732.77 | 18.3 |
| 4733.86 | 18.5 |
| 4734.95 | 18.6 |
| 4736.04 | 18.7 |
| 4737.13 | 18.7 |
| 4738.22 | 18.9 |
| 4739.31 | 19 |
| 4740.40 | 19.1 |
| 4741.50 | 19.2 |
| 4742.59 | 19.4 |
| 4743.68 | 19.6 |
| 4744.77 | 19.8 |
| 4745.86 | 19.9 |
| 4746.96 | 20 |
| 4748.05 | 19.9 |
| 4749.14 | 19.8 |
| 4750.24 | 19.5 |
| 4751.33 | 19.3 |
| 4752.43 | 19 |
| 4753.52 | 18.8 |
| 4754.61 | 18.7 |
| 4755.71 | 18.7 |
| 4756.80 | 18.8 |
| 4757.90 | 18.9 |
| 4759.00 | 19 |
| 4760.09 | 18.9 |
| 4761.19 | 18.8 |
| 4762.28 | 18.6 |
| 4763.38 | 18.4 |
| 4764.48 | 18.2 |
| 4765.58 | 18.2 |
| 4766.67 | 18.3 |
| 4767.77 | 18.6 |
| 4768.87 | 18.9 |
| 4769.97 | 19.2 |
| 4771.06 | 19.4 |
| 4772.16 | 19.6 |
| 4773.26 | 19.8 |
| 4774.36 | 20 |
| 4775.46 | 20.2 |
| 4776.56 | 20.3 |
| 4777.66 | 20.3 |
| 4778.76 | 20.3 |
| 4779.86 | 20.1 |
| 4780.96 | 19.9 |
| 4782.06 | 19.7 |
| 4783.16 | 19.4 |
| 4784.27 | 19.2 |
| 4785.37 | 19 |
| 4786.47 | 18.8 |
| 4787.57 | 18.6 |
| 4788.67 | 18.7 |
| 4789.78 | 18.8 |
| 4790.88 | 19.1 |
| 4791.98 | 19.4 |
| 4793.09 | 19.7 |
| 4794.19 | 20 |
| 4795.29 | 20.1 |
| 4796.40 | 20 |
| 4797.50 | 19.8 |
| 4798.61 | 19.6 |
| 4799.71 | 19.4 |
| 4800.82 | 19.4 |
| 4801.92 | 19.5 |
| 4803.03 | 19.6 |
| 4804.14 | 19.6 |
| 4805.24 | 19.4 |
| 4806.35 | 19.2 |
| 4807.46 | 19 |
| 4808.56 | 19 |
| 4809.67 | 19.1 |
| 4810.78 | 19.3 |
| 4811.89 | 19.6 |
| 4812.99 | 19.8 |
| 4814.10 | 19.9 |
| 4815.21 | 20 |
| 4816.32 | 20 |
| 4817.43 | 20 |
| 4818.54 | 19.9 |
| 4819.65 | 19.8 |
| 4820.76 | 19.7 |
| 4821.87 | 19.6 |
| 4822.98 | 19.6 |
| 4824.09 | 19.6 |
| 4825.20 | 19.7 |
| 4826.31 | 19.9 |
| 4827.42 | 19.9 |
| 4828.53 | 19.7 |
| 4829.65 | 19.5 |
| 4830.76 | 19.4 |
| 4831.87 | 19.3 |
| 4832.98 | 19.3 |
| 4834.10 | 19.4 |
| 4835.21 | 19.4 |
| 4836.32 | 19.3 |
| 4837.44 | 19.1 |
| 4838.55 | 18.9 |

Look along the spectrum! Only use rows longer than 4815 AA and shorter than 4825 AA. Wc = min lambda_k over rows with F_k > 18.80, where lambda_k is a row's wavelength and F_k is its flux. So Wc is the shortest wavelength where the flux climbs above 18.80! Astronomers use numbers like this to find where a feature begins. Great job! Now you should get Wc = 4815.21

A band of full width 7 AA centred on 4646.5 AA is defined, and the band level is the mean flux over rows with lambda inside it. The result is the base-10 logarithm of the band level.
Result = 1.26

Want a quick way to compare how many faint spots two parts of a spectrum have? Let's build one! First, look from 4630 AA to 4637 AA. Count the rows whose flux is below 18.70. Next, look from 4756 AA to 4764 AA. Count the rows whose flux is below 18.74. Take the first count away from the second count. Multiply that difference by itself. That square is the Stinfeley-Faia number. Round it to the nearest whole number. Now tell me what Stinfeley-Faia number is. 4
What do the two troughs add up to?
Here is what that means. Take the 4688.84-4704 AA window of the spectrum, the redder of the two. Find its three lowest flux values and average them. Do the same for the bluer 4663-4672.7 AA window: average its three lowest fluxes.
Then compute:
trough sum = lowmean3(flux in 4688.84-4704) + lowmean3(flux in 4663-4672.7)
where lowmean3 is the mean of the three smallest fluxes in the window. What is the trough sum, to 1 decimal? 33.9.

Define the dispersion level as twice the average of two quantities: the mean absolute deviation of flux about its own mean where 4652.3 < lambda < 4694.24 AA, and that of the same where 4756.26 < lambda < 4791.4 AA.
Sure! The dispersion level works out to 0.98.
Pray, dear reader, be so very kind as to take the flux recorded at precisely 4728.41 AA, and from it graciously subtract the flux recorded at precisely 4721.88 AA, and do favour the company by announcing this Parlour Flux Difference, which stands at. -1.7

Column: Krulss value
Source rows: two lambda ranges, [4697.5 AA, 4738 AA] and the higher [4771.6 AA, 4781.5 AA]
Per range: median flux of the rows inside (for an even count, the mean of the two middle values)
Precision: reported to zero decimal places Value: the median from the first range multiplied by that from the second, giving 368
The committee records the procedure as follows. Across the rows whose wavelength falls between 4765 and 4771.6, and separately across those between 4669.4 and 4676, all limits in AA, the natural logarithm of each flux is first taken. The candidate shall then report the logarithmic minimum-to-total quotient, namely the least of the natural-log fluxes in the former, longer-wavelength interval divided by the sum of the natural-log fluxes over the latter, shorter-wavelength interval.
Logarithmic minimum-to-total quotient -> 0.166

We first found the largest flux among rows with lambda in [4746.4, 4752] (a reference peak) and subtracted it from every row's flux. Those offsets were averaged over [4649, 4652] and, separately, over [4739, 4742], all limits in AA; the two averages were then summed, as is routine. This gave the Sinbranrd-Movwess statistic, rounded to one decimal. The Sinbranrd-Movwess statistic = -2.3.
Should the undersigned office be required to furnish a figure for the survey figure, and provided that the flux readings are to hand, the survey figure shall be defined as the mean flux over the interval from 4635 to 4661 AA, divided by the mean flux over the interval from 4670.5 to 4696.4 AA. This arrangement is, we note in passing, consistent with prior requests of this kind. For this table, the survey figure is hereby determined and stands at 0.998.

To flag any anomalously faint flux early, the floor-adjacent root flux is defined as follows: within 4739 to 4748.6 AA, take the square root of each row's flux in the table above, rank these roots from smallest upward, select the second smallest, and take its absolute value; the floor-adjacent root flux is 4.37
